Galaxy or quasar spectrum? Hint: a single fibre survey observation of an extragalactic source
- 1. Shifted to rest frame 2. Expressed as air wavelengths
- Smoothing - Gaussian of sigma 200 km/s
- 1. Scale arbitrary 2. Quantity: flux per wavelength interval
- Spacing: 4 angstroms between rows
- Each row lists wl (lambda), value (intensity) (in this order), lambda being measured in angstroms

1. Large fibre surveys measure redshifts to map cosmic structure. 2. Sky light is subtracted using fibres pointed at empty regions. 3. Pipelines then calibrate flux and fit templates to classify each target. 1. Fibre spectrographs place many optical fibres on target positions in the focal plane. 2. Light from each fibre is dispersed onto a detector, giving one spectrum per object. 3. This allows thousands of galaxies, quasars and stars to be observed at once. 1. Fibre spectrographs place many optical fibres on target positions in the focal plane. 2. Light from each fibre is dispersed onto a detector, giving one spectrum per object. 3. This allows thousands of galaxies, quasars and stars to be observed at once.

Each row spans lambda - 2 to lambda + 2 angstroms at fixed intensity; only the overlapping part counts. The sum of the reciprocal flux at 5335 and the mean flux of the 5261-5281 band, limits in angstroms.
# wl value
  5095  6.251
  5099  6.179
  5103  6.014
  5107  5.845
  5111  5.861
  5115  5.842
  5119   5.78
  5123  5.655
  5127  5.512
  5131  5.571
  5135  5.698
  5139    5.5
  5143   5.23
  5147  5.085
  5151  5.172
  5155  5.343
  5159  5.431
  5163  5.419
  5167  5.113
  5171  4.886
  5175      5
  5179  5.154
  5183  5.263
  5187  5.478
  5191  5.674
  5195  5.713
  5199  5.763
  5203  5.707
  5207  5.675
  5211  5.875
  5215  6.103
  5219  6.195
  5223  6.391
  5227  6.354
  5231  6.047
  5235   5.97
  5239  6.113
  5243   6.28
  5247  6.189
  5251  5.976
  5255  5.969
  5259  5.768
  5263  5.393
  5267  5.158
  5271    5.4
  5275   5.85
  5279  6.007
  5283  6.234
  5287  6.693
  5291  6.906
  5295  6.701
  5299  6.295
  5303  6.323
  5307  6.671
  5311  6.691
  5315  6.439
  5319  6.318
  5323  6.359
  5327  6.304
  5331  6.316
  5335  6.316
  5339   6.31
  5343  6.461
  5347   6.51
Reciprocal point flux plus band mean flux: 5.7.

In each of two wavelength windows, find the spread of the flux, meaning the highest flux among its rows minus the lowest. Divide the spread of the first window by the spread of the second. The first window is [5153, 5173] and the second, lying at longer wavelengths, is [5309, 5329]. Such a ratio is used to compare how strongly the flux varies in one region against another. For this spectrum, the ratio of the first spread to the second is 1.4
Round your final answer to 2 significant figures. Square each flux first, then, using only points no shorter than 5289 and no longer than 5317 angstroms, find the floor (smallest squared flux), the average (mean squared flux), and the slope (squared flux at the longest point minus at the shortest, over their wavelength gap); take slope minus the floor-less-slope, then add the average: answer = 3.1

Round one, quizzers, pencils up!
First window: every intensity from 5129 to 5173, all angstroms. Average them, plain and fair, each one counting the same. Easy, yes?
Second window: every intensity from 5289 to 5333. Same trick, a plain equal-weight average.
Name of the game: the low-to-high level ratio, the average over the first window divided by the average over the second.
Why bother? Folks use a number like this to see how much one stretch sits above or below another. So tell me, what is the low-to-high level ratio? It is 0.82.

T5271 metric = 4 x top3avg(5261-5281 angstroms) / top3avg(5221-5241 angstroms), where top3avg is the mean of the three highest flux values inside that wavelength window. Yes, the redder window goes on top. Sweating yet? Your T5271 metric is 3.7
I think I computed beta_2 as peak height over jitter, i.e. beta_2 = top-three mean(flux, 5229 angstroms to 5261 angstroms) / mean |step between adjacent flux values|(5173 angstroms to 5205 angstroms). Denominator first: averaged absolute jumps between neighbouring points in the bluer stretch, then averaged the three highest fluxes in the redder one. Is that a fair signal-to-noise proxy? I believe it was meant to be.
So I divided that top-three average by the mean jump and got 53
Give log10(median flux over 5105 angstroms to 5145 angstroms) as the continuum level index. 0.754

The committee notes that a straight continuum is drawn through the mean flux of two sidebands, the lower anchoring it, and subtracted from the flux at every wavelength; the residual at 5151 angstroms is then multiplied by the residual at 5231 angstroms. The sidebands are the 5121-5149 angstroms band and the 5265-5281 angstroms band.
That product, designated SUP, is -0.150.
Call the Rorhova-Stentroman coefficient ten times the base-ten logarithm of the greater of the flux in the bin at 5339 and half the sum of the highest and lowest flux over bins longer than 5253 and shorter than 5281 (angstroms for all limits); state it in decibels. 8.0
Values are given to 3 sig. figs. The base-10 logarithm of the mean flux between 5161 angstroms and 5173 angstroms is 0.711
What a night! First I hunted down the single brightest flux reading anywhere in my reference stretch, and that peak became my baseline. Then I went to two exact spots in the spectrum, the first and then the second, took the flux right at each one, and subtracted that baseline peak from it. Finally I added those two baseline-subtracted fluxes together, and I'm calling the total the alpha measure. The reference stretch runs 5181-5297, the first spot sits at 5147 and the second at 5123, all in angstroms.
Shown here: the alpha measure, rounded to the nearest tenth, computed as -3.1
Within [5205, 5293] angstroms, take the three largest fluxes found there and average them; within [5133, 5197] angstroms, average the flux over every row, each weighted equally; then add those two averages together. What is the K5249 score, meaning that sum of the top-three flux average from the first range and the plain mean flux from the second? 12.0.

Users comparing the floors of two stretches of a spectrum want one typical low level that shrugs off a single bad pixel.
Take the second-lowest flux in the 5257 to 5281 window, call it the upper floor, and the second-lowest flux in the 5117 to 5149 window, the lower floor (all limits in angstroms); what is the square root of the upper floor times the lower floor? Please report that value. 5.31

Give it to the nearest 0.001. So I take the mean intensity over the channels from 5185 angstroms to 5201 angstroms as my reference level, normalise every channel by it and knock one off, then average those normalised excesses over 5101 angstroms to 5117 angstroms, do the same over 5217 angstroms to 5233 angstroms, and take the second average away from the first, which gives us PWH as -0.063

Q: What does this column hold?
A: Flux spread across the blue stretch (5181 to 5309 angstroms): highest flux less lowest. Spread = 1.7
